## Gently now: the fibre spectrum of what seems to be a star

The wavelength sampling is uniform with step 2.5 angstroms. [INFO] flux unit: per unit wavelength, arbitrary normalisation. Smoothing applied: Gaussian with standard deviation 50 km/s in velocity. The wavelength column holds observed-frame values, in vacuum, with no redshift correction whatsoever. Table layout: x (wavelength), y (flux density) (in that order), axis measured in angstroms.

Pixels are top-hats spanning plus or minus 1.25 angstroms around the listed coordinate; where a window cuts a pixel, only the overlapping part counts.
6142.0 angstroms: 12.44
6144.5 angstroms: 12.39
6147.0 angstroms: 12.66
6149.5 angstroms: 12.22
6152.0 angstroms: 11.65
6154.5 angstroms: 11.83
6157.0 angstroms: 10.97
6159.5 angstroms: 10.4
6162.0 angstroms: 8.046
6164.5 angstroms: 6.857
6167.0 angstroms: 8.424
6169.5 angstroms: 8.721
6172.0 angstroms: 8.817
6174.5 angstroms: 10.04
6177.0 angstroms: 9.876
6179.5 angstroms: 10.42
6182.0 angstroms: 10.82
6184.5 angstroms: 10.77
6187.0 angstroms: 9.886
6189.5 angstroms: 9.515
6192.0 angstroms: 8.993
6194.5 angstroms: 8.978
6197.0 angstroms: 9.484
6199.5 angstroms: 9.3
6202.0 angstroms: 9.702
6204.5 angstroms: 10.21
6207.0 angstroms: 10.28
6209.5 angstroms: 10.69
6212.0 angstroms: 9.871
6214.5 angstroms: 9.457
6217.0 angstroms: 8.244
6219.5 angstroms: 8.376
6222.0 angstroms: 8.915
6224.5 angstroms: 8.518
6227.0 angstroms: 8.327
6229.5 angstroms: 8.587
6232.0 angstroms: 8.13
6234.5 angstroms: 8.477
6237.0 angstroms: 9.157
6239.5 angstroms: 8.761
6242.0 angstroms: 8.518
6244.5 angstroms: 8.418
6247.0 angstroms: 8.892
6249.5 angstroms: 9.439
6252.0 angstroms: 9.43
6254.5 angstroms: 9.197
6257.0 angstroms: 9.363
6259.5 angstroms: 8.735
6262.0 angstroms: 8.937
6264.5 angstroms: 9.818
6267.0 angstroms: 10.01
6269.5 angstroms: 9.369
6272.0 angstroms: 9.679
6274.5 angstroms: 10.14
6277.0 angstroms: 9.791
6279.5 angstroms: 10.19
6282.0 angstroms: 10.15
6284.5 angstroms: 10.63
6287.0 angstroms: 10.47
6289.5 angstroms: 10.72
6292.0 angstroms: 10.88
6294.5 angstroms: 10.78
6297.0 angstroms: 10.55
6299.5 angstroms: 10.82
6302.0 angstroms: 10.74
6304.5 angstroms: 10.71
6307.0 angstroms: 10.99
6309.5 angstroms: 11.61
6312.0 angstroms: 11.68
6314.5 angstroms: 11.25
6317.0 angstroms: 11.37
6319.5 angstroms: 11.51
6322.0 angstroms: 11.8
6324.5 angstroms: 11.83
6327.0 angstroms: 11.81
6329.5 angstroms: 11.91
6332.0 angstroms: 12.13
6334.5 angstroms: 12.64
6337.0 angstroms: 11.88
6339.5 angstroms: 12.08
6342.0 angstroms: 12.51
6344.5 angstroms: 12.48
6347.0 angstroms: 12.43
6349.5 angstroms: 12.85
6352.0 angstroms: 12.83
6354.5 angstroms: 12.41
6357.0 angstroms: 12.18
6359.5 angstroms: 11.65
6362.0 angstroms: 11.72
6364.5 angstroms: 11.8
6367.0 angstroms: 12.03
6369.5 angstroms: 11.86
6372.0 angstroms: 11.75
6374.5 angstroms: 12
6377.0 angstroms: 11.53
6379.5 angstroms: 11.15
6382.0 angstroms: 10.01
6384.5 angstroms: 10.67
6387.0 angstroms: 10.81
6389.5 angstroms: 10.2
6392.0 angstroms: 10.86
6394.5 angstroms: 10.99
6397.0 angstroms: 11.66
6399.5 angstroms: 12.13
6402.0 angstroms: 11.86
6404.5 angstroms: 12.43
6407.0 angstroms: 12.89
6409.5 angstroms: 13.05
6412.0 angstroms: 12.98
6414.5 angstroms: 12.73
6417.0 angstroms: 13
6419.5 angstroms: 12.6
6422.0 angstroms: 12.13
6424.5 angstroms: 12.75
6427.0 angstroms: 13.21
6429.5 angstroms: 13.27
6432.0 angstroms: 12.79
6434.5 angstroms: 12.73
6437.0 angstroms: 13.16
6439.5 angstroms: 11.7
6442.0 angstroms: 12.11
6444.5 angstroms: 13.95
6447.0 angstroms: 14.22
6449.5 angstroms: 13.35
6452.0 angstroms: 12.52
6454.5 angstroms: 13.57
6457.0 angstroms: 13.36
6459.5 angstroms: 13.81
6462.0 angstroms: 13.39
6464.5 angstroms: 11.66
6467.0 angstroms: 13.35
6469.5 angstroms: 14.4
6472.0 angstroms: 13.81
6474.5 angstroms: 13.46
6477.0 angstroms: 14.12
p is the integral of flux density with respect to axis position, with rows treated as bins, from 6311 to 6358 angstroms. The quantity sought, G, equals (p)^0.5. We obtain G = 23.8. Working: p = 568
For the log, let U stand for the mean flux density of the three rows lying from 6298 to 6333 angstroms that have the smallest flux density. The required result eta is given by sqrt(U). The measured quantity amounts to 3.3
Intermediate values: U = 10.8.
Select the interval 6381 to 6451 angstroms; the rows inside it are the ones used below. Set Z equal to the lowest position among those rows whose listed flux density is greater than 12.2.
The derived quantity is 6404.5 angstroms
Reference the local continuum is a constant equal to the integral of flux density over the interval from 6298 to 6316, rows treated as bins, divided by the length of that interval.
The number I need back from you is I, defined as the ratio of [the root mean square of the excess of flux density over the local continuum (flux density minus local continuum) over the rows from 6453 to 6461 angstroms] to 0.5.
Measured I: 5.0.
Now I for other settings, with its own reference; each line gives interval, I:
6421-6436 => 3.5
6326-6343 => 2.1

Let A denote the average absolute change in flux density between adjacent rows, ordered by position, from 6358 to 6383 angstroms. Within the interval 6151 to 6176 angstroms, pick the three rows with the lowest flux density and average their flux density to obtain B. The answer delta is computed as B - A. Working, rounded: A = 0.32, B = 7.8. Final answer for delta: 7.5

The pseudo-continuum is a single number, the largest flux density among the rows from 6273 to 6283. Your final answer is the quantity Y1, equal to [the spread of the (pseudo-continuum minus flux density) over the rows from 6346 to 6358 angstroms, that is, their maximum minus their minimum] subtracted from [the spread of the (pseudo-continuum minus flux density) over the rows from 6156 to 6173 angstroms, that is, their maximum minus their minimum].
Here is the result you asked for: 3.4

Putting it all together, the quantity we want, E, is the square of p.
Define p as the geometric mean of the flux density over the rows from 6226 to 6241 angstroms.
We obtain 73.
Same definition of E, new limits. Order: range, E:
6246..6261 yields 84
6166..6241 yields 86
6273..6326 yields 118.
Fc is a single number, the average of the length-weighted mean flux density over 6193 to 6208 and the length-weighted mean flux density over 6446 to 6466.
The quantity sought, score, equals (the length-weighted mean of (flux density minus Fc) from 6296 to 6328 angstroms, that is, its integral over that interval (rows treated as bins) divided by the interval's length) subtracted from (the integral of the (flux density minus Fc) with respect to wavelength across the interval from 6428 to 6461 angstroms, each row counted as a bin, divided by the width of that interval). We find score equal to 1.8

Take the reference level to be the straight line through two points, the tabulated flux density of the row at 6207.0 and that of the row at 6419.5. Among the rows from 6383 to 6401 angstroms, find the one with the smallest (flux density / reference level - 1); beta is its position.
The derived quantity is 6389.5 angstroms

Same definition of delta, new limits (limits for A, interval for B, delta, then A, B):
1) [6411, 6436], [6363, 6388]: 10.2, 0.34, 10.5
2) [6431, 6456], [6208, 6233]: 7.4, 0.80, 8.2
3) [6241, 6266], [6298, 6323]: 10.4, 0.36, 10.8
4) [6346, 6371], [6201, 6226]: 8.1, 0.24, 8.4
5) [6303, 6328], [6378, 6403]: 10.1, 0.22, 10.3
